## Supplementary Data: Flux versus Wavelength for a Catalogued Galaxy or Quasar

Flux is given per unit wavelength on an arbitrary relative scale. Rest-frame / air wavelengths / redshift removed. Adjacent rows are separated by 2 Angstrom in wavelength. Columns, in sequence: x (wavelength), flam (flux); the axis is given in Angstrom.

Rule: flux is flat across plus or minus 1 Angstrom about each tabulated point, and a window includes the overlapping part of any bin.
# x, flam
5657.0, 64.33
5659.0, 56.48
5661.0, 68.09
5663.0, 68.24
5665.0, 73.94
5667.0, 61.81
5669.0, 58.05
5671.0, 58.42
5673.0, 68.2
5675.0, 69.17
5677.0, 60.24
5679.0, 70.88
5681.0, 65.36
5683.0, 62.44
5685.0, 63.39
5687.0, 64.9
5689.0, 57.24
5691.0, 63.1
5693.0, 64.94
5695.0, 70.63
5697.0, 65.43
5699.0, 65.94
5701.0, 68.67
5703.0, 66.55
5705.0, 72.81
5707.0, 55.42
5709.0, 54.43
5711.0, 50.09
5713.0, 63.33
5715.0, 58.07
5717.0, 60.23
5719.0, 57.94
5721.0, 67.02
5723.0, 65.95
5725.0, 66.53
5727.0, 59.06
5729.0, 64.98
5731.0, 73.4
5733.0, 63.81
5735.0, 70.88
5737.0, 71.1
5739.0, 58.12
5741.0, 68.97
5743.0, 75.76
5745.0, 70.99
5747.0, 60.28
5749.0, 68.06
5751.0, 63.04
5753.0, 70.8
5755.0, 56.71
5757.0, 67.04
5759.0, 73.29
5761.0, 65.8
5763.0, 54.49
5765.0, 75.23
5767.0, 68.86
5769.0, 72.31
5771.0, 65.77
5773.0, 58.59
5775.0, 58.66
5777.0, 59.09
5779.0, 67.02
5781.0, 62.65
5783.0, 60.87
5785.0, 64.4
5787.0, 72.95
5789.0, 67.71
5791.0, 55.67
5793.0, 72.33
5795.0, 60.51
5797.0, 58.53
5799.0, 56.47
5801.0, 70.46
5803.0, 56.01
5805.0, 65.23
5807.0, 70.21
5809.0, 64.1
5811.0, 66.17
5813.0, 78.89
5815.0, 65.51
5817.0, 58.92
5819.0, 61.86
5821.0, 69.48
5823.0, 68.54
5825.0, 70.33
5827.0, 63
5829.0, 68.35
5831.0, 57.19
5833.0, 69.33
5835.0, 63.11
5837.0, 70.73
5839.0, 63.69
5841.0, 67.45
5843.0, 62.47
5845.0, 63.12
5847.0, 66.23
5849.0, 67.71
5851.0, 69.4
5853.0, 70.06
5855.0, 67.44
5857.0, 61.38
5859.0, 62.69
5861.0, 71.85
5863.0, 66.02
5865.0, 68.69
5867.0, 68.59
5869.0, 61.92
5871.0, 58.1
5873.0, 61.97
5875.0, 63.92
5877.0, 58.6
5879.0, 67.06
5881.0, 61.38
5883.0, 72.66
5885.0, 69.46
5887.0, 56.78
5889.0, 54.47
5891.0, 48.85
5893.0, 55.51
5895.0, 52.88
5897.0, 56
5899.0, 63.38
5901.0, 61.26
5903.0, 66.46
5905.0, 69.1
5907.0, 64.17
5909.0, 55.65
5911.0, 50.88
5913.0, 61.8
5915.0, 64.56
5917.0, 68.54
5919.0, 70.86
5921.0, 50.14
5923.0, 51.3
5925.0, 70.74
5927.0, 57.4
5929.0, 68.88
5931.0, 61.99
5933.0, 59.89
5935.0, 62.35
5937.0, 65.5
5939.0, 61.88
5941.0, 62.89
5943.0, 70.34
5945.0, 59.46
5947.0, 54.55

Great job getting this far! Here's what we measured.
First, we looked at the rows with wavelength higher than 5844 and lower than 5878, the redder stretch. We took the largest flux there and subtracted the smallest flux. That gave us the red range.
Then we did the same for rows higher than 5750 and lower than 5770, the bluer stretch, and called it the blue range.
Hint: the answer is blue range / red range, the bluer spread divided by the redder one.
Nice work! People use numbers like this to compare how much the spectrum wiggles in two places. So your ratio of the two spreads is 1.5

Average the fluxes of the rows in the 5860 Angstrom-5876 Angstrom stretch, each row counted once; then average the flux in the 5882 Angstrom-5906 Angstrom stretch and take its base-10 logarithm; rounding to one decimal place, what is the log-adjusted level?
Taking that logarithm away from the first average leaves 63.4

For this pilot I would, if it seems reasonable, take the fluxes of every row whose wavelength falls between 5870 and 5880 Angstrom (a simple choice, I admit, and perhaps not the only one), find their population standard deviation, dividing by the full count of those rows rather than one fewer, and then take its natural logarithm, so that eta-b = 1.2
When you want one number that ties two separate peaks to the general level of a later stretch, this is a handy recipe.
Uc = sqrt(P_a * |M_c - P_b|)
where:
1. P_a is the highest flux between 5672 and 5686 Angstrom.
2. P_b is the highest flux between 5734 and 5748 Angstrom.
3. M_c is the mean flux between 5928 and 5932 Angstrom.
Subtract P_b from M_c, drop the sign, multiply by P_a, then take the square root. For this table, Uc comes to 27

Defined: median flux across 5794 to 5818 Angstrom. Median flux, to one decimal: 64.7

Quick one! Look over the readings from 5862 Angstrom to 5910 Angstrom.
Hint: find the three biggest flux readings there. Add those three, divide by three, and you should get 70.4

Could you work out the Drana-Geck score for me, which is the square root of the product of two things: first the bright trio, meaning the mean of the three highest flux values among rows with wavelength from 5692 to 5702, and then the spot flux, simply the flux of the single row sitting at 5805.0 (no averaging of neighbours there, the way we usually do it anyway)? 66.8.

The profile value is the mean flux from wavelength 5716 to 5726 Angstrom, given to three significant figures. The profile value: 63.5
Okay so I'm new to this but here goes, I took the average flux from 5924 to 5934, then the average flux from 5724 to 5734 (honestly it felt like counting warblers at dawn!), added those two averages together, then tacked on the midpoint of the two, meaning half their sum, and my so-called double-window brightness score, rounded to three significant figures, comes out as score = 194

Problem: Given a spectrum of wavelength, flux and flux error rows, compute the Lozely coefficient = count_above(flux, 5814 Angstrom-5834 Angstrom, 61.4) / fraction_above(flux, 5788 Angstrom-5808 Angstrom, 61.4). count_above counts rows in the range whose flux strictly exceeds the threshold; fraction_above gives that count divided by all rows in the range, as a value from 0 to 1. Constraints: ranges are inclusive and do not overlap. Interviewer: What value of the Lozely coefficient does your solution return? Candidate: 16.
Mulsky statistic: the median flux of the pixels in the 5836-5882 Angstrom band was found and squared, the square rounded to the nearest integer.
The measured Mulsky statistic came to 4359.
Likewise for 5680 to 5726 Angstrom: 4212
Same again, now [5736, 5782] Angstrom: 4492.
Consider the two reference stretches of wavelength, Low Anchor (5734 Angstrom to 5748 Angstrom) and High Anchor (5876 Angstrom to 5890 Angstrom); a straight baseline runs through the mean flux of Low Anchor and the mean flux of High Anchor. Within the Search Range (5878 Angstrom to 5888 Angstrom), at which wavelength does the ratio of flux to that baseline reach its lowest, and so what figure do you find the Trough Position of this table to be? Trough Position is 5887.0 Angstrom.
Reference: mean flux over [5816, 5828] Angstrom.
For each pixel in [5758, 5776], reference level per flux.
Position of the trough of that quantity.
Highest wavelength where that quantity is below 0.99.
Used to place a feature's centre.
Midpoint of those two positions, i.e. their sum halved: 5767 Angstrom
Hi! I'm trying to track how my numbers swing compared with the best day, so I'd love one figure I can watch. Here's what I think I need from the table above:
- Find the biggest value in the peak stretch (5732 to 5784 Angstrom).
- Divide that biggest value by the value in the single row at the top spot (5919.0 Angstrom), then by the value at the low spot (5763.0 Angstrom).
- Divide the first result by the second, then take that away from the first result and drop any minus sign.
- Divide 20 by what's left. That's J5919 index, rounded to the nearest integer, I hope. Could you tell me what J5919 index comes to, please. 67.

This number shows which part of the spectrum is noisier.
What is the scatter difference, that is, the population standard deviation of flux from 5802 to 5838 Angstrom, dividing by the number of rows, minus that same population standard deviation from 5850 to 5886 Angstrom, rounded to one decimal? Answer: 1.1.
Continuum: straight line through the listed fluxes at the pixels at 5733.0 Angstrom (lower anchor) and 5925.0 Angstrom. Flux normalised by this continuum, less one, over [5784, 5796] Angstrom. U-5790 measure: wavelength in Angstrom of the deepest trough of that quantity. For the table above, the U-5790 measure 5791.0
